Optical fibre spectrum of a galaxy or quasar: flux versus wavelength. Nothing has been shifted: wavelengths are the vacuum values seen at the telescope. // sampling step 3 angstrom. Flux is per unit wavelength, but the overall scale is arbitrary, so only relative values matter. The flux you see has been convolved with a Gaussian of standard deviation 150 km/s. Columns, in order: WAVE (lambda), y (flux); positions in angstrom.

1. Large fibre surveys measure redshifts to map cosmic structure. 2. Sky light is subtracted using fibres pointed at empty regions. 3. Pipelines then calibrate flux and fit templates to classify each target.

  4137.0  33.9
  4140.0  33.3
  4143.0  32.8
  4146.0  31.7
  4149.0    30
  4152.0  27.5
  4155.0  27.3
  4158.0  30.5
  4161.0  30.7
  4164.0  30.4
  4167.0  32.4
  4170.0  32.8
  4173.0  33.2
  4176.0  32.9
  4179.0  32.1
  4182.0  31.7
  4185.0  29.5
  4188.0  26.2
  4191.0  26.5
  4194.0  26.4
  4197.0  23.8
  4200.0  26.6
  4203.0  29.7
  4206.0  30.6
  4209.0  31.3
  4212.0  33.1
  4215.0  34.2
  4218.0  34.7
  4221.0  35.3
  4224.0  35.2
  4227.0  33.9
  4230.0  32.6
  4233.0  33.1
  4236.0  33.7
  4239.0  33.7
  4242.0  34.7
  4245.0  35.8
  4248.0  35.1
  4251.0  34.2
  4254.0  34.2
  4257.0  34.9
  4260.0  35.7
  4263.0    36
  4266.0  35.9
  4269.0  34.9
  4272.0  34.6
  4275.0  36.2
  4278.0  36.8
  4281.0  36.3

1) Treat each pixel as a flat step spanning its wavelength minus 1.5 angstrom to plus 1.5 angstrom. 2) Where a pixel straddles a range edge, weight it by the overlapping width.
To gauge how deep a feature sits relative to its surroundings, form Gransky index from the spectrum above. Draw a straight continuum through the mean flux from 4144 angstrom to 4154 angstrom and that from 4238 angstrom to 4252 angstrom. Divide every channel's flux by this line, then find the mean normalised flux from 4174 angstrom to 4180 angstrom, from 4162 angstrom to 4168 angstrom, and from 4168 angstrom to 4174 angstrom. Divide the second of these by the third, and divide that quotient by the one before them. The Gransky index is 0.92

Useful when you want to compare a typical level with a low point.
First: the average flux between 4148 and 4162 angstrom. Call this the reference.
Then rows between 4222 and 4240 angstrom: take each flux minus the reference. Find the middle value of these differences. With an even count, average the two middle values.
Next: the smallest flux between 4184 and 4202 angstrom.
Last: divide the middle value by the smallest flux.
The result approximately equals 0.19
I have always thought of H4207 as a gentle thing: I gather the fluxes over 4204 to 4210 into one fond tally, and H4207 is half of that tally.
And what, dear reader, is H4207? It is 31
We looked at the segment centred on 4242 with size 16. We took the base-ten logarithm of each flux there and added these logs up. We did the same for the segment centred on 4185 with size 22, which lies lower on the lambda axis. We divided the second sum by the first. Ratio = 1.3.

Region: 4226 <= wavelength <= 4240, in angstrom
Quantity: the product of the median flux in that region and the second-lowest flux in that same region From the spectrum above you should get 1115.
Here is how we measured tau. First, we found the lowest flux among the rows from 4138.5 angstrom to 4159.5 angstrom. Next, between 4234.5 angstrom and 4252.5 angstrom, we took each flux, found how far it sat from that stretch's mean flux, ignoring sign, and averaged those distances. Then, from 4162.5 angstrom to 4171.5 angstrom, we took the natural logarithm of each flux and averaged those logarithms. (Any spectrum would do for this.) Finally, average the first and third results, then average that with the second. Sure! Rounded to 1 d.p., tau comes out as 8.0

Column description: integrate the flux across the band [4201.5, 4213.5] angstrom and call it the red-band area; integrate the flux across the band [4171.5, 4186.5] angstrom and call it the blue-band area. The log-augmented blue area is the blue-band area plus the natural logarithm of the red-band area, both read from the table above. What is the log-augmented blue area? 484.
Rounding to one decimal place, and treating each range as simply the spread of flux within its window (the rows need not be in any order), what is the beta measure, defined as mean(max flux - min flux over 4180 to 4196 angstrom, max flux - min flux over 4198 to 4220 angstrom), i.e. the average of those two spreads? 6.8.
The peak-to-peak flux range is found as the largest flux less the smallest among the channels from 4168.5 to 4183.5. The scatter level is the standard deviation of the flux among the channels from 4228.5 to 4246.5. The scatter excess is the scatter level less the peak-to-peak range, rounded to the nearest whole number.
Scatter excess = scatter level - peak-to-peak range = 0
